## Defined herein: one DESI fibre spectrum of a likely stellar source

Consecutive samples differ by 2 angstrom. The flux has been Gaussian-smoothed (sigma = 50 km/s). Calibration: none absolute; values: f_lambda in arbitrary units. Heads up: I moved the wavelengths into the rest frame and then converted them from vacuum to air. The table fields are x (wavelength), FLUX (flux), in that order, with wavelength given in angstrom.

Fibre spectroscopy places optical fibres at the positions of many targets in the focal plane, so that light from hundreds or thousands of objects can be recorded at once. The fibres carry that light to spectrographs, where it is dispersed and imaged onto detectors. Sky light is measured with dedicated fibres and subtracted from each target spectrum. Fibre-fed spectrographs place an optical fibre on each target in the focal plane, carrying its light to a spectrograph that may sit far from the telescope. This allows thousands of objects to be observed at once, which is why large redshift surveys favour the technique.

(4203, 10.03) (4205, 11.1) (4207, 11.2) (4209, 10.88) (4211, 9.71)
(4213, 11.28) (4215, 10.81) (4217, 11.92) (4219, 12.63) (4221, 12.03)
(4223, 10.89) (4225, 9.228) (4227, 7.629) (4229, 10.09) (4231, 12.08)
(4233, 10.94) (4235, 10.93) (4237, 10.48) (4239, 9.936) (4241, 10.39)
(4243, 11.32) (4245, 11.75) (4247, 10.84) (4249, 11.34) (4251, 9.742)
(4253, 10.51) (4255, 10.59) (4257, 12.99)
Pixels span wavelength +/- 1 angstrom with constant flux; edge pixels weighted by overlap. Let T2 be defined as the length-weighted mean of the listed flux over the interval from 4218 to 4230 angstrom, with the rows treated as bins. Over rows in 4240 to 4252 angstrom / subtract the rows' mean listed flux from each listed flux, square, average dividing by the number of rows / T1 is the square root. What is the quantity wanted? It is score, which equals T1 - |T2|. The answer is -9.75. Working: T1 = 0.67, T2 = 10.42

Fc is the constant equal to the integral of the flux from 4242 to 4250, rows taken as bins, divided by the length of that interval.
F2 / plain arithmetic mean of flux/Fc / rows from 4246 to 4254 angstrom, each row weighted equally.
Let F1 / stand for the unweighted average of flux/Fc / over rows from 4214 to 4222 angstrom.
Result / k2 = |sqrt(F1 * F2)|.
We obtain 0.991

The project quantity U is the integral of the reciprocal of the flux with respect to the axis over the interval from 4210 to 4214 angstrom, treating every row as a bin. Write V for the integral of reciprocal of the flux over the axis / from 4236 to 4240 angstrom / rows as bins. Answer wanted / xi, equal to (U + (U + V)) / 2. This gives 0.58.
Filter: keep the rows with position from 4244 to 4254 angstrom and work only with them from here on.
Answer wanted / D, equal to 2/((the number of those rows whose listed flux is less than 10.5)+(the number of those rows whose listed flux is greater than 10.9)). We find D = 0.67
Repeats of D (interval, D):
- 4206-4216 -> 0.67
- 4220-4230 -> 0.50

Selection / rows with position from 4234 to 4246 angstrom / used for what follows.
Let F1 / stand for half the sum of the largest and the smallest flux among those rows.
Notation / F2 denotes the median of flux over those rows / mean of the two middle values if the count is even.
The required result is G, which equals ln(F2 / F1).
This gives -0.01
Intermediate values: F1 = 10.8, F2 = 10.7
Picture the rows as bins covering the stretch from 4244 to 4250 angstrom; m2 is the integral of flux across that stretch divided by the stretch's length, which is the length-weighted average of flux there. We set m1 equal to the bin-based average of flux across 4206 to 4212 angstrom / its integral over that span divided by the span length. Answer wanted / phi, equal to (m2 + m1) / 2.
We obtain 11.0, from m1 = 10.6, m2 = 11.31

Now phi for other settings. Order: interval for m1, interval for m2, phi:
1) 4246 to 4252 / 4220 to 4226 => 10.7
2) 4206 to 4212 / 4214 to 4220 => 11.2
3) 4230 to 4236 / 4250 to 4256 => 10.8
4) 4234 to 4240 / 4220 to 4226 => 10.6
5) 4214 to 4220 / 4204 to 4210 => 11.4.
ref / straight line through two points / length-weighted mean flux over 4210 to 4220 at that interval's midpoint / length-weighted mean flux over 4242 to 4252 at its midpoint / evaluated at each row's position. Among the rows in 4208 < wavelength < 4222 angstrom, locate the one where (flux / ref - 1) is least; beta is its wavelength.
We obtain 4211 angstrom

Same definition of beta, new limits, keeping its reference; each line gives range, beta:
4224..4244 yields 4227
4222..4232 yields 4227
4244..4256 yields 4251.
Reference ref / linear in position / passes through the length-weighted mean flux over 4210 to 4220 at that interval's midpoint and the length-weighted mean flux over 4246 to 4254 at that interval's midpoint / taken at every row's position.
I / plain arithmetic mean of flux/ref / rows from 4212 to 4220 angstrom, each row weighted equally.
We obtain 1.04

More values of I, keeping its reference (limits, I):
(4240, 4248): 1.03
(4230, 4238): 1.02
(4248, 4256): 1.00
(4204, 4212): 0.94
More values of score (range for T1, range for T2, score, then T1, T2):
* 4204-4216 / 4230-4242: -10.27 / 0.53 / 10.79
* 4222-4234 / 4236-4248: -9.37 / 1.42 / 10.79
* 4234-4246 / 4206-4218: -10.36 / 0.61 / 10.97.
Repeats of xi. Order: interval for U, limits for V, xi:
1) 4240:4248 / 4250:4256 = 1.02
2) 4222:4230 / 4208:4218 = 1.32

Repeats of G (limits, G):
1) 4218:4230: 0.03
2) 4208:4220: -0.01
